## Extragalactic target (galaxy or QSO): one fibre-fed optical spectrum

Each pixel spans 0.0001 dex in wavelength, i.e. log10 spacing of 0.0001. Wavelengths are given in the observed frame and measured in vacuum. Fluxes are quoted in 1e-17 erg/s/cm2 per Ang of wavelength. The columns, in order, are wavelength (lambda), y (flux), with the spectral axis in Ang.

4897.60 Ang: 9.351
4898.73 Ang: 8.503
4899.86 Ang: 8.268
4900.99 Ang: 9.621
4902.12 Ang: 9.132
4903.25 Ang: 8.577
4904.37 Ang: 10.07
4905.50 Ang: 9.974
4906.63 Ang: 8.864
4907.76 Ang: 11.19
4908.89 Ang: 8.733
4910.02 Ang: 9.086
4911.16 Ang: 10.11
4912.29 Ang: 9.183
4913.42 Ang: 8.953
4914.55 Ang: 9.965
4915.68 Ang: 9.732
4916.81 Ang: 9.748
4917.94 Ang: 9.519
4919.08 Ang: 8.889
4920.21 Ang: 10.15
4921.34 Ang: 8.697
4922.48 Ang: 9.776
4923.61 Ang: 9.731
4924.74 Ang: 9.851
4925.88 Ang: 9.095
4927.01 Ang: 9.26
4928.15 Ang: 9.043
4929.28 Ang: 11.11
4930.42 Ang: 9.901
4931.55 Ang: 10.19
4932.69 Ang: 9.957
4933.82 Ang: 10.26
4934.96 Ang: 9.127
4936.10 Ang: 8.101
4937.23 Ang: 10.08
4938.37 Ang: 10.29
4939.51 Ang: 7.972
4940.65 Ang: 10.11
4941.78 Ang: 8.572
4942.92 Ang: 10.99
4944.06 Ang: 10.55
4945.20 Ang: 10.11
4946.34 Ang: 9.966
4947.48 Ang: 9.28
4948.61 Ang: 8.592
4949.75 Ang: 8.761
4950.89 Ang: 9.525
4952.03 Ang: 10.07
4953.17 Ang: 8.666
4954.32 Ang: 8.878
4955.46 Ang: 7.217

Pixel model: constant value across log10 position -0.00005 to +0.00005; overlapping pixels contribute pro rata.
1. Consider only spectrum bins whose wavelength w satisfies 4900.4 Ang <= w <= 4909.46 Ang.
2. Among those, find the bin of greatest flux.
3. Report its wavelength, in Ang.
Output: 4907.76 Ang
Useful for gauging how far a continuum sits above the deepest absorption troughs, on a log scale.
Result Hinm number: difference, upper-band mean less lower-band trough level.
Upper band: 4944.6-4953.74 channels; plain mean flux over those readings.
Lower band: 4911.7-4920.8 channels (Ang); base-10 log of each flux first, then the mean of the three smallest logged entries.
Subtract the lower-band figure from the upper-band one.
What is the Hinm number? 8.4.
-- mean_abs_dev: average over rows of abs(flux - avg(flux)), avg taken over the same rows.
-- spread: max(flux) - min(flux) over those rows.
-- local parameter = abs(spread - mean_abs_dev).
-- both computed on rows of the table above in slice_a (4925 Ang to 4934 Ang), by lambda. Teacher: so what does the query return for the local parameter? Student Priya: 1.5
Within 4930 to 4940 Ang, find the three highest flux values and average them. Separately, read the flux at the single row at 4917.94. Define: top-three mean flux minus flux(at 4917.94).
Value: 0.7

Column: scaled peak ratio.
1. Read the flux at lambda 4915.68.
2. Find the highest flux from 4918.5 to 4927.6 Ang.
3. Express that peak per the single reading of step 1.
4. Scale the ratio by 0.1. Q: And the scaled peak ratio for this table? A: 0.1043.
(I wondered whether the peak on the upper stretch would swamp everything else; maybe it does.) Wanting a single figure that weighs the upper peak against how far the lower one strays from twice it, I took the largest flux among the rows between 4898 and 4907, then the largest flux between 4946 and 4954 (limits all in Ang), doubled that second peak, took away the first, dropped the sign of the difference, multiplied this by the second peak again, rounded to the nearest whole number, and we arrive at 101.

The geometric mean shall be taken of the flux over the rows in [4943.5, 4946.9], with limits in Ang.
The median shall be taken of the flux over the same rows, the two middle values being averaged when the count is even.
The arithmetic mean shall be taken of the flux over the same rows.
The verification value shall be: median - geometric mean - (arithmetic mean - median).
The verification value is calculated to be -0.19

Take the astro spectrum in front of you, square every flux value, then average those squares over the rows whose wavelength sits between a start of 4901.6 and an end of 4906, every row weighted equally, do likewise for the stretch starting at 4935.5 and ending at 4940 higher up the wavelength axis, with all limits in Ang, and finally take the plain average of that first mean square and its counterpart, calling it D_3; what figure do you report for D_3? 87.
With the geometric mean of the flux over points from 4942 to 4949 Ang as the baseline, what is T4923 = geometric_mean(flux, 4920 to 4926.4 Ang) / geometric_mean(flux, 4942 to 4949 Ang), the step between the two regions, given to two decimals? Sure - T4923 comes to 0.97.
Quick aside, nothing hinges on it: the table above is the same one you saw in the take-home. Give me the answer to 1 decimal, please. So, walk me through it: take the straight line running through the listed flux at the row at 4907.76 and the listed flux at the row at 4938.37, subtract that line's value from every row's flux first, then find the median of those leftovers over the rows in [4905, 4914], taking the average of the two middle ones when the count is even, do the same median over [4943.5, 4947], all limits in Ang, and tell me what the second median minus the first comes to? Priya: 2.0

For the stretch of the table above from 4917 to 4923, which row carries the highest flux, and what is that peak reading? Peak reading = 10.15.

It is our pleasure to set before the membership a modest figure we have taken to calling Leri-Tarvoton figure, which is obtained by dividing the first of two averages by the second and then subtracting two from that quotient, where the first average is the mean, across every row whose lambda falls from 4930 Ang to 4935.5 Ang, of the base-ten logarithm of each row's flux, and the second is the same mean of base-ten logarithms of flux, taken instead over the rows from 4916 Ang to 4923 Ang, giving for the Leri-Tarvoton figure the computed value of -0.98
